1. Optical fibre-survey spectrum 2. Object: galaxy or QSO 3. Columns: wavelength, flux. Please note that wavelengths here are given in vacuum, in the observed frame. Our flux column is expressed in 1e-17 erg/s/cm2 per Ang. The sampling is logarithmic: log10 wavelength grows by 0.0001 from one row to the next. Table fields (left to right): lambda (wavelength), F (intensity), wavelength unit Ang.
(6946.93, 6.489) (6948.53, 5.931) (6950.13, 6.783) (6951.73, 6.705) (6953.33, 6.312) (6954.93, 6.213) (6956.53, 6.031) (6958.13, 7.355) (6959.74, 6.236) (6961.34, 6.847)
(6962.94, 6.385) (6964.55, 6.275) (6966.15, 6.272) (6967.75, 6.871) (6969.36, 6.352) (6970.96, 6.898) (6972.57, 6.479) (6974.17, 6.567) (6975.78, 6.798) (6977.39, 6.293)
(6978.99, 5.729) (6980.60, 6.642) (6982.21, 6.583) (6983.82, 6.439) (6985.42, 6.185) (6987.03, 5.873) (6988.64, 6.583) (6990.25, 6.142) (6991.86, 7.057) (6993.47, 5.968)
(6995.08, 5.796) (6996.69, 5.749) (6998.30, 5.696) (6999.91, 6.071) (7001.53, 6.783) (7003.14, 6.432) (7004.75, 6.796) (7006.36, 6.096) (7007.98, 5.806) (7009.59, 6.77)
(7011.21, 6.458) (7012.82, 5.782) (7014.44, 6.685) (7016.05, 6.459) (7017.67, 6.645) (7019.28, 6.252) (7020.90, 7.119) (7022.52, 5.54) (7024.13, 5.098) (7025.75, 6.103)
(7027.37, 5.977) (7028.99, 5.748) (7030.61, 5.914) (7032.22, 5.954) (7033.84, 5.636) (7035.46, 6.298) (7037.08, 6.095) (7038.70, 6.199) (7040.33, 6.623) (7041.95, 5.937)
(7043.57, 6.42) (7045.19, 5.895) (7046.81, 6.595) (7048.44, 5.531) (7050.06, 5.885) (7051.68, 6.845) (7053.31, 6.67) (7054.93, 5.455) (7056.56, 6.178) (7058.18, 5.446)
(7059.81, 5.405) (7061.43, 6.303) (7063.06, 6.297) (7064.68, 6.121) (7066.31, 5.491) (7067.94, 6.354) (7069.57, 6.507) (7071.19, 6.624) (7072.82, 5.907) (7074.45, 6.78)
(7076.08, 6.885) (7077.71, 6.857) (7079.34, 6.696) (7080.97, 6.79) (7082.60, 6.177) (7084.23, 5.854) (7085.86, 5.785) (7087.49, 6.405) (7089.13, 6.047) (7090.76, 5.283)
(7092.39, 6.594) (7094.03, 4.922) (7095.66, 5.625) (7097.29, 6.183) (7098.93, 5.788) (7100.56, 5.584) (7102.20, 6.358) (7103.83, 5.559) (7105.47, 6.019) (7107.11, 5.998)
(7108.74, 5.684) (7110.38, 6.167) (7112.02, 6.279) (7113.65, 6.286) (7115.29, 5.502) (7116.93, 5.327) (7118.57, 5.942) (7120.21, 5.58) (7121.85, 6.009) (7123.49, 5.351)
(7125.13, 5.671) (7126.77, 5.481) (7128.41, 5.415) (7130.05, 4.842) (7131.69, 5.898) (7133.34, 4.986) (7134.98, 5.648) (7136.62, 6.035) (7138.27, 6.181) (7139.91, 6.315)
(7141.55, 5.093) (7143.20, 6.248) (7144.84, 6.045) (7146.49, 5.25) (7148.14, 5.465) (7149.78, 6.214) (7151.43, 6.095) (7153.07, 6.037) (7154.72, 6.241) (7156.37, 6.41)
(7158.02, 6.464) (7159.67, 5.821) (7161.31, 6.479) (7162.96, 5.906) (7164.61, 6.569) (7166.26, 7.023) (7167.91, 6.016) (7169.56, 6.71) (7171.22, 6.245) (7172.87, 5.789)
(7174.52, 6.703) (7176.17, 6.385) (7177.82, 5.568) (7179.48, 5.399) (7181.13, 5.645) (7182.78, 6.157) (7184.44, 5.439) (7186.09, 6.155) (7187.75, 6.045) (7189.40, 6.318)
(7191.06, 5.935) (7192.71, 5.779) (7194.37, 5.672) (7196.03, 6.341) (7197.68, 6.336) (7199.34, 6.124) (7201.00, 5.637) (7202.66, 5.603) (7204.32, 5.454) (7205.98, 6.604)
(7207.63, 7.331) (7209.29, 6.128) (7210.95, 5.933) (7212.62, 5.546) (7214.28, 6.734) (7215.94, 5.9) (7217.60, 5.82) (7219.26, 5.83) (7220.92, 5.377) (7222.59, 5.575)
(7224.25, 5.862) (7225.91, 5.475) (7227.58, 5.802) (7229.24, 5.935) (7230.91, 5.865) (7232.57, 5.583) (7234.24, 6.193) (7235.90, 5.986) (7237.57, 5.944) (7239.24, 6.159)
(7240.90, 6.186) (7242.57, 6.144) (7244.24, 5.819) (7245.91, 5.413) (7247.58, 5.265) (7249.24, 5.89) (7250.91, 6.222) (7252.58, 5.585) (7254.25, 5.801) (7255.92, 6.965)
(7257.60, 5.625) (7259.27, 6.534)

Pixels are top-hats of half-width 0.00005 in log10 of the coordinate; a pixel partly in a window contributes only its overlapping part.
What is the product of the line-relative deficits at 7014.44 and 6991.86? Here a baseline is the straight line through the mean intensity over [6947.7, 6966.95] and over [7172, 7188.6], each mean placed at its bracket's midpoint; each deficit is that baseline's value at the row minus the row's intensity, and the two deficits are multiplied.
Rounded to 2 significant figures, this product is 0.26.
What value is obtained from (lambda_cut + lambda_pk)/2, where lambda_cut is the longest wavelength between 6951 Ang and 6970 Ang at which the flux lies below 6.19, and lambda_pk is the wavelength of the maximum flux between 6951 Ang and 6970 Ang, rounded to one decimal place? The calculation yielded 6957.3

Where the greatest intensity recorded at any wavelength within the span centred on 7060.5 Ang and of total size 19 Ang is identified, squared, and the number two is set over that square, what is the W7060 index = 0.0427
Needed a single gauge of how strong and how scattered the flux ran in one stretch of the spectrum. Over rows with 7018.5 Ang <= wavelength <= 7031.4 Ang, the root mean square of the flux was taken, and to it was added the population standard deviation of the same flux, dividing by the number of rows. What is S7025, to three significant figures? 6.54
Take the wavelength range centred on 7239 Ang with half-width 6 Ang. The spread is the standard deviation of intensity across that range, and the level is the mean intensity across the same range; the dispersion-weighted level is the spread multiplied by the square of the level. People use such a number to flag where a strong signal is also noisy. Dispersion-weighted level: 5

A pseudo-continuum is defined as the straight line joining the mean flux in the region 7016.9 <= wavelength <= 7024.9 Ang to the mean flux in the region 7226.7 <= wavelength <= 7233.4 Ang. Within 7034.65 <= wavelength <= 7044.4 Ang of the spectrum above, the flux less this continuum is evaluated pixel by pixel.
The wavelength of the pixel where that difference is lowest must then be 7041.95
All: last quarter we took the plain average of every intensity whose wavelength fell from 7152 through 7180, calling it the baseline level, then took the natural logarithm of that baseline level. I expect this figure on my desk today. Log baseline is 1.83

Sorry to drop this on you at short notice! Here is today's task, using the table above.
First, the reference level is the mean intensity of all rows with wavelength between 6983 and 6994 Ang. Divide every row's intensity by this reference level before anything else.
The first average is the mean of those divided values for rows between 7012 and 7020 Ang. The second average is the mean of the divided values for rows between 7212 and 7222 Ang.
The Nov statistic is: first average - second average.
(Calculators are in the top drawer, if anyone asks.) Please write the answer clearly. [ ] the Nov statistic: 0.08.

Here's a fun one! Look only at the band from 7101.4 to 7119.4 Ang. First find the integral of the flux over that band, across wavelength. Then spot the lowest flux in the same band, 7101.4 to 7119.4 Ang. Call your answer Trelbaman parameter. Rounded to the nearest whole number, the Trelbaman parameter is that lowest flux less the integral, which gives -101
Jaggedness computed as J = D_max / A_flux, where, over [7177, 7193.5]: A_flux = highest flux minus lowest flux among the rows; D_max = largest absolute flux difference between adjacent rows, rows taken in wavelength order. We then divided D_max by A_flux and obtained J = 0.78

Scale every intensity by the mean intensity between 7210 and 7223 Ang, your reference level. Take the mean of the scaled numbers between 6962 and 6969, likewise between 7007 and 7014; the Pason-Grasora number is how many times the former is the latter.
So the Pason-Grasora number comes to 1.04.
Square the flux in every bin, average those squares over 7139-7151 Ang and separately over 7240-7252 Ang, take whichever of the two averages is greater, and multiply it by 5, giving 172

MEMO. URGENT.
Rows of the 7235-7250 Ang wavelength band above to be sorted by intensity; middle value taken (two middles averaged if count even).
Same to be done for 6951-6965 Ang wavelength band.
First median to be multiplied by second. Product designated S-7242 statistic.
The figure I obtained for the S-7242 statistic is 38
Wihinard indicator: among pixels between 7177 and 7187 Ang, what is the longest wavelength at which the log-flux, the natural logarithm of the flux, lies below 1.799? 7184.44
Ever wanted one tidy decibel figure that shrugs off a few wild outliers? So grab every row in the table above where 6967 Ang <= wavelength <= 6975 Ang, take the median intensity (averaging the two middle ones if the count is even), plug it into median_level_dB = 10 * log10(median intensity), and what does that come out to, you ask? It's 8.17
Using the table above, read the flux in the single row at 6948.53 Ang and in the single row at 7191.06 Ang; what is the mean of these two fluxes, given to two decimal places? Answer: 5.93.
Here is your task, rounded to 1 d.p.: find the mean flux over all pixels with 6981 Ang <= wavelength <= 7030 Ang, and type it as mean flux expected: 6.2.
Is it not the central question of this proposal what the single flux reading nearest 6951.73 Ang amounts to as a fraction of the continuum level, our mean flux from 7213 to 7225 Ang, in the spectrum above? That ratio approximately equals 1.14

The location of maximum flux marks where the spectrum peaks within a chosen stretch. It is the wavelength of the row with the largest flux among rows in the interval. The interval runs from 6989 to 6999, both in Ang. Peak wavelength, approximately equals 6991.86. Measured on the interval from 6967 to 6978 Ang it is 6970.96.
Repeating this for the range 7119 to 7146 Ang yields 7139.91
